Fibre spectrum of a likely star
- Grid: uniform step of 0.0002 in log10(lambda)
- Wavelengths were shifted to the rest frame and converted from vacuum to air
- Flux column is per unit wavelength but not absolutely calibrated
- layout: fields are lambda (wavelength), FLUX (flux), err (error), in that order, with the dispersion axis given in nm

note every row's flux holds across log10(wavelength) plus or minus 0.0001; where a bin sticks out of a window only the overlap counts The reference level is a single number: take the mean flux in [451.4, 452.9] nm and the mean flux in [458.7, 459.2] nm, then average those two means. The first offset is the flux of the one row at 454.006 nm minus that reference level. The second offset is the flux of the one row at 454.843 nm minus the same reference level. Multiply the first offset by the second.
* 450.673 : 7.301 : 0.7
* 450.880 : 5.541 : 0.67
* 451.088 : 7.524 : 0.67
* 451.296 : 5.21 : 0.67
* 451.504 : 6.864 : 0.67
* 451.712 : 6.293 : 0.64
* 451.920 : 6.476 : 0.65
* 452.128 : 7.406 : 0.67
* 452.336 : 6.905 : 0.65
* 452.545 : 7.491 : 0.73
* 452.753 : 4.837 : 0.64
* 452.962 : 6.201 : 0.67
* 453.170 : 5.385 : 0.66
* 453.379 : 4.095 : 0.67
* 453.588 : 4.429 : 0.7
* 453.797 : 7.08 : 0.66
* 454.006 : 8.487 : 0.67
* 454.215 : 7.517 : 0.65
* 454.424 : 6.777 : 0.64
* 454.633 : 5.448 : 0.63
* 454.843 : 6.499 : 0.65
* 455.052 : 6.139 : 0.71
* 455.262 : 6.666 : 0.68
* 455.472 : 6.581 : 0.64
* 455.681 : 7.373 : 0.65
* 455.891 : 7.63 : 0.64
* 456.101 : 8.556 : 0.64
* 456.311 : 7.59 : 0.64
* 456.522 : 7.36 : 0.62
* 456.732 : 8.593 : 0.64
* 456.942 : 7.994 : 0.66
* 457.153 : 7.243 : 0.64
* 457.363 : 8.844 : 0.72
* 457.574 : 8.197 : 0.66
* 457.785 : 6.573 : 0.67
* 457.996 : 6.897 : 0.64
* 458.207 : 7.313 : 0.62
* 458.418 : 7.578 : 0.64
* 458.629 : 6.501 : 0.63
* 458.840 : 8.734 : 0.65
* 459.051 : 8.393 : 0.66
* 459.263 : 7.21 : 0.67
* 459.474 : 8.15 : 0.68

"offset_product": -1.0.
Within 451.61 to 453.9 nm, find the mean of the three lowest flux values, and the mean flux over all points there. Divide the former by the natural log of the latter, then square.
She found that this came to 6.1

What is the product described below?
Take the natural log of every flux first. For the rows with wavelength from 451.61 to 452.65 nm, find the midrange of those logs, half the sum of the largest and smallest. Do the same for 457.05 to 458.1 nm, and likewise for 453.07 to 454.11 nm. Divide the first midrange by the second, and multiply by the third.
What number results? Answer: 1.68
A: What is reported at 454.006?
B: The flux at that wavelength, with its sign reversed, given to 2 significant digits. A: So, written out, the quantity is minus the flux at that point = -8.5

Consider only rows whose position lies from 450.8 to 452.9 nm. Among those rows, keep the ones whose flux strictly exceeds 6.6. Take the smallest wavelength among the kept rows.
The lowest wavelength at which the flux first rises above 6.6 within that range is 451.088 nm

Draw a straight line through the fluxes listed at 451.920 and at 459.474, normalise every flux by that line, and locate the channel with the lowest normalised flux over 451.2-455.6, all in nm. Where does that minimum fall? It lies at 453.379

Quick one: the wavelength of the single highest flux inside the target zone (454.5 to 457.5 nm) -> 457.363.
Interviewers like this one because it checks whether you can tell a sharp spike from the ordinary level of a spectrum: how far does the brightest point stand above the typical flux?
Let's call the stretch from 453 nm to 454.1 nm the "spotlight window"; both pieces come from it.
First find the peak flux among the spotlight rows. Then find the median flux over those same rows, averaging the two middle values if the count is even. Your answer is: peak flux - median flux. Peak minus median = 3.10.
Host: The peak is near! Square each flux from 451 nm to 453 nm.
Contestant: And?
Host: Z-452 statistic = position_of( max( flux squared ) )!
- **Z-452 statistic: 451.088 nm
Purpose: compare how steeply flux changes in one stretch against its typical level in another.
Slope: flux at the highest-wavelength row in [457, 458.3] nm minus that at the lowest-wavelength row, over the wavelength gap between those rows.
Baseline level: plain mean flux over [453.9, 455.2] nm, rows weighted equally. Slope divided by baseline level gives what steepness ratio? 0.0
